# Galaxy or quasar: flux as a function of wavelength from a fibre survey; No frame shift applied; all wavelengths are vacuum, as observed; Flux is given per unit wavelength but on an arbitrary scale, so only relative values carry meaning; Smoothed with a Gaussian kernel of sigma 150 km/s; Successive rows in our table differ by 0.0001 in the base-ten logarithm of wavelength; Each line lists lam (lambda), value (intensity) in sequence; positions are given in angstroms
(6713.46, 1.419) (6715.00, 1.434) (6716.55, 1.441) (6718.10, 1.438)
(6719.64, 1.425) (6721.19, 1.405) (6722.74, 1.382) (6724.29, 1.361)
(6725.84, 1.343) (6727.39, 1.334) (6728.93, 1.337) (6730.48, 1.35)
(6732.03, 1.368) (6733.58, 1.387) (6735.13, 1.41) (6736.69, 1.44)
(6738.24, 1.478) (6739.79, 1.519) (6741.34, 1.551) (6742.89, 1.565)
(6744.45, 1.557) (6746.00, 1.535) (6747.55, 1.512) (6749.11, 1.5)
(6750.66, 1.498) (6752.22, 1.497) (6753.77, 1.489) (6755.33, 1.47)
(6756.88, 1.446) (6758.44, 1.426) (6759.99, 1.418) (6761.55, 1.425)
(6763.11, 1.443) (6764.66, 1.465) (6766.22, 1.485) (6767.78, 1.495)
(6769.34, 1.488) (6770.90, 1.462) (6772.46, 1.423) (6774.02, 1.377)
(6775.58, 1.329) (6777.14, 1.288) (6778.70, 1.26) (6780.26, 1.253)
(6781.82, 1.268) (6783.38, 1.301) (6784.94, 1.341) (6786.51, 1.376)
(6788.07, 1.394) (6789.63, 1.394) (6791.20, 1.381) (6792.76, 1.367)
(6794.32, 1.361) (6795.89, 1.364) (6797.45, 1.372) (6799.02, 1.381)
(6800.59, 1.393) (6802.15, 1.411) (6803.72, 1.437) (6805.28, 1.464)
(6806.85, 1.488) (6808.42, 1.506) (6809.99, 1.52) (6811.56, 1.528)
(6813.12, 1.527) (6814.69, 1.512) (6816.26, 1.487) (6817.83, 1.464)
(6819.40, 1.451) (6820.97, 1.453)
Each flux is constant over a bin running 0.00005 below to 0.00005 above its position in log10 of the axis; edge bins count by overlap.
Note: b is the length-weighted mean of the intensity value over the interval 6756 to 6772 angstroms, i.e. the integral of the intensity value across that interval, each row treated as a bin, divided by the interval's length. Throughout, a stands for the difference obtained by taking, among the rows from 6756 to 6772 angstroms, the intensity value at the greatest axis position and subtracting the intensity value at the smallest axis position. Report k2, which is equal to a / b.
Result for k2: 0.01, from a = 0.02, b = 1.45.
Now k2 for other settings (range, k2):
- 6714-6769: 0.04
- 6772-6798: -0.04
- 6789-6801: 0.00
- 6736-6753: 0.04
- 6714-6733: -0.05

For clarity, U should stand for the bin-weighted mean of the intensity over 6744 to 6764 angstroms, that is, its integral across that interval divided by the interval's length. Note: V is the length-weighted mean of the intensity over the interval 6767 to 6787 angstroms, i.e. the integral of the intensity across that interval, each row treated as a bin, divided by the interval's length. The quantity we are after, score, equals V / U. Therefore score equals 0.92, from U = 1.48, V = 1.36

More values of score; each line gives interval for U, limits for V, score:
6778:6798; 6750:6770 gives 1.09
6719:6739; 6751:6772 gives 1.06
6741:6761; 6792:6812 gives 0.96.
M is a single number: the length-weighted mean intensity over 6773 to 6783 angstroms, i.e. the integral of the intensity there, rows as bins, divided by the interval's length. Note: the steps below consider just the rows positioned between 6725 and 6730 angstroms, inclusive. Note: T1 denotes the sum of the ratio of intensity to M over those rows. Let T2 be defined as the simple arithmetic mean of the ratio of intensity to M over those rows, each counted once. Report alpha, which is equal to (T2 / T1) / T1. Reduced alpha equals 0.108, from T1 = 3.09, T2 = 1.03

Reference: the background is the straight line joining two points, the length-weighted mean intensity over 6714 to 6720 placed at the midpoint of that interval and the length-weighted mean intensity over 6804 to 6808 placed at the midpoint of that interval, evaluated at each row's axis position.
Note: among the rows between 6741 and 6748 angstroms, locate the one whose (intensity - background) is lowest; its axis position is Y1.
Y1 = 6747.55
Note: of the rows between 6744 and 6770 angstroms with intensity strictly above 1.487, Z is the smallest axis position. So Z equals 6744.45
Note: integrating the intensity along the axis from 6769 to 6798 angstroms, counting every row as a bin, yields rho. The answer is 39.3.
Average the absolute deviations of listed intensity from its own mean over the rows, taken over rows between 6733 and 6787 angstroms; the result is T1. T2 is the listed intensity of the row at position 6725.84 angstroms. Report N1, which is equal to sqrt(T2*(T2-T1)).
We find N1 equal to 1.31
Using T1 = 0.070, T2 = 1.343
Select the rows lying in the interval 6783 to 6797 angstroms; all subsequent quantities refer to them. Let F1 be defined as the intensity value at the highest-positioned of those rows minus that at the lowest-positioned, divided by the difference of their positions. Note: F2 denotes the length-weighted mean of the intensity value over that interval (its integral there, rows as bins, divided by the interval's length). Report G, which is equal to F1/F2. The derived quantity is 0.004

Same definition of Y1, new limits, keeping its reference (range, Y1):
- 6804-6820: 6819.40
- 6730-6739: 6730.48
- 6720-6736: 6727.39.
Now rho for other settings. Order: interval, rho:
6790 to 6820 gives 43.3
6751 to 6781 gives 42.6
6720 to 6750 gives 43.2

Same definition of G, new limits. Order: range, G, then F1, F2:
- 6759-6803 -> 0.000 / 0.000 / 1.38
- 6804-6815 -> 0.003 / 0.005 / 1.50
